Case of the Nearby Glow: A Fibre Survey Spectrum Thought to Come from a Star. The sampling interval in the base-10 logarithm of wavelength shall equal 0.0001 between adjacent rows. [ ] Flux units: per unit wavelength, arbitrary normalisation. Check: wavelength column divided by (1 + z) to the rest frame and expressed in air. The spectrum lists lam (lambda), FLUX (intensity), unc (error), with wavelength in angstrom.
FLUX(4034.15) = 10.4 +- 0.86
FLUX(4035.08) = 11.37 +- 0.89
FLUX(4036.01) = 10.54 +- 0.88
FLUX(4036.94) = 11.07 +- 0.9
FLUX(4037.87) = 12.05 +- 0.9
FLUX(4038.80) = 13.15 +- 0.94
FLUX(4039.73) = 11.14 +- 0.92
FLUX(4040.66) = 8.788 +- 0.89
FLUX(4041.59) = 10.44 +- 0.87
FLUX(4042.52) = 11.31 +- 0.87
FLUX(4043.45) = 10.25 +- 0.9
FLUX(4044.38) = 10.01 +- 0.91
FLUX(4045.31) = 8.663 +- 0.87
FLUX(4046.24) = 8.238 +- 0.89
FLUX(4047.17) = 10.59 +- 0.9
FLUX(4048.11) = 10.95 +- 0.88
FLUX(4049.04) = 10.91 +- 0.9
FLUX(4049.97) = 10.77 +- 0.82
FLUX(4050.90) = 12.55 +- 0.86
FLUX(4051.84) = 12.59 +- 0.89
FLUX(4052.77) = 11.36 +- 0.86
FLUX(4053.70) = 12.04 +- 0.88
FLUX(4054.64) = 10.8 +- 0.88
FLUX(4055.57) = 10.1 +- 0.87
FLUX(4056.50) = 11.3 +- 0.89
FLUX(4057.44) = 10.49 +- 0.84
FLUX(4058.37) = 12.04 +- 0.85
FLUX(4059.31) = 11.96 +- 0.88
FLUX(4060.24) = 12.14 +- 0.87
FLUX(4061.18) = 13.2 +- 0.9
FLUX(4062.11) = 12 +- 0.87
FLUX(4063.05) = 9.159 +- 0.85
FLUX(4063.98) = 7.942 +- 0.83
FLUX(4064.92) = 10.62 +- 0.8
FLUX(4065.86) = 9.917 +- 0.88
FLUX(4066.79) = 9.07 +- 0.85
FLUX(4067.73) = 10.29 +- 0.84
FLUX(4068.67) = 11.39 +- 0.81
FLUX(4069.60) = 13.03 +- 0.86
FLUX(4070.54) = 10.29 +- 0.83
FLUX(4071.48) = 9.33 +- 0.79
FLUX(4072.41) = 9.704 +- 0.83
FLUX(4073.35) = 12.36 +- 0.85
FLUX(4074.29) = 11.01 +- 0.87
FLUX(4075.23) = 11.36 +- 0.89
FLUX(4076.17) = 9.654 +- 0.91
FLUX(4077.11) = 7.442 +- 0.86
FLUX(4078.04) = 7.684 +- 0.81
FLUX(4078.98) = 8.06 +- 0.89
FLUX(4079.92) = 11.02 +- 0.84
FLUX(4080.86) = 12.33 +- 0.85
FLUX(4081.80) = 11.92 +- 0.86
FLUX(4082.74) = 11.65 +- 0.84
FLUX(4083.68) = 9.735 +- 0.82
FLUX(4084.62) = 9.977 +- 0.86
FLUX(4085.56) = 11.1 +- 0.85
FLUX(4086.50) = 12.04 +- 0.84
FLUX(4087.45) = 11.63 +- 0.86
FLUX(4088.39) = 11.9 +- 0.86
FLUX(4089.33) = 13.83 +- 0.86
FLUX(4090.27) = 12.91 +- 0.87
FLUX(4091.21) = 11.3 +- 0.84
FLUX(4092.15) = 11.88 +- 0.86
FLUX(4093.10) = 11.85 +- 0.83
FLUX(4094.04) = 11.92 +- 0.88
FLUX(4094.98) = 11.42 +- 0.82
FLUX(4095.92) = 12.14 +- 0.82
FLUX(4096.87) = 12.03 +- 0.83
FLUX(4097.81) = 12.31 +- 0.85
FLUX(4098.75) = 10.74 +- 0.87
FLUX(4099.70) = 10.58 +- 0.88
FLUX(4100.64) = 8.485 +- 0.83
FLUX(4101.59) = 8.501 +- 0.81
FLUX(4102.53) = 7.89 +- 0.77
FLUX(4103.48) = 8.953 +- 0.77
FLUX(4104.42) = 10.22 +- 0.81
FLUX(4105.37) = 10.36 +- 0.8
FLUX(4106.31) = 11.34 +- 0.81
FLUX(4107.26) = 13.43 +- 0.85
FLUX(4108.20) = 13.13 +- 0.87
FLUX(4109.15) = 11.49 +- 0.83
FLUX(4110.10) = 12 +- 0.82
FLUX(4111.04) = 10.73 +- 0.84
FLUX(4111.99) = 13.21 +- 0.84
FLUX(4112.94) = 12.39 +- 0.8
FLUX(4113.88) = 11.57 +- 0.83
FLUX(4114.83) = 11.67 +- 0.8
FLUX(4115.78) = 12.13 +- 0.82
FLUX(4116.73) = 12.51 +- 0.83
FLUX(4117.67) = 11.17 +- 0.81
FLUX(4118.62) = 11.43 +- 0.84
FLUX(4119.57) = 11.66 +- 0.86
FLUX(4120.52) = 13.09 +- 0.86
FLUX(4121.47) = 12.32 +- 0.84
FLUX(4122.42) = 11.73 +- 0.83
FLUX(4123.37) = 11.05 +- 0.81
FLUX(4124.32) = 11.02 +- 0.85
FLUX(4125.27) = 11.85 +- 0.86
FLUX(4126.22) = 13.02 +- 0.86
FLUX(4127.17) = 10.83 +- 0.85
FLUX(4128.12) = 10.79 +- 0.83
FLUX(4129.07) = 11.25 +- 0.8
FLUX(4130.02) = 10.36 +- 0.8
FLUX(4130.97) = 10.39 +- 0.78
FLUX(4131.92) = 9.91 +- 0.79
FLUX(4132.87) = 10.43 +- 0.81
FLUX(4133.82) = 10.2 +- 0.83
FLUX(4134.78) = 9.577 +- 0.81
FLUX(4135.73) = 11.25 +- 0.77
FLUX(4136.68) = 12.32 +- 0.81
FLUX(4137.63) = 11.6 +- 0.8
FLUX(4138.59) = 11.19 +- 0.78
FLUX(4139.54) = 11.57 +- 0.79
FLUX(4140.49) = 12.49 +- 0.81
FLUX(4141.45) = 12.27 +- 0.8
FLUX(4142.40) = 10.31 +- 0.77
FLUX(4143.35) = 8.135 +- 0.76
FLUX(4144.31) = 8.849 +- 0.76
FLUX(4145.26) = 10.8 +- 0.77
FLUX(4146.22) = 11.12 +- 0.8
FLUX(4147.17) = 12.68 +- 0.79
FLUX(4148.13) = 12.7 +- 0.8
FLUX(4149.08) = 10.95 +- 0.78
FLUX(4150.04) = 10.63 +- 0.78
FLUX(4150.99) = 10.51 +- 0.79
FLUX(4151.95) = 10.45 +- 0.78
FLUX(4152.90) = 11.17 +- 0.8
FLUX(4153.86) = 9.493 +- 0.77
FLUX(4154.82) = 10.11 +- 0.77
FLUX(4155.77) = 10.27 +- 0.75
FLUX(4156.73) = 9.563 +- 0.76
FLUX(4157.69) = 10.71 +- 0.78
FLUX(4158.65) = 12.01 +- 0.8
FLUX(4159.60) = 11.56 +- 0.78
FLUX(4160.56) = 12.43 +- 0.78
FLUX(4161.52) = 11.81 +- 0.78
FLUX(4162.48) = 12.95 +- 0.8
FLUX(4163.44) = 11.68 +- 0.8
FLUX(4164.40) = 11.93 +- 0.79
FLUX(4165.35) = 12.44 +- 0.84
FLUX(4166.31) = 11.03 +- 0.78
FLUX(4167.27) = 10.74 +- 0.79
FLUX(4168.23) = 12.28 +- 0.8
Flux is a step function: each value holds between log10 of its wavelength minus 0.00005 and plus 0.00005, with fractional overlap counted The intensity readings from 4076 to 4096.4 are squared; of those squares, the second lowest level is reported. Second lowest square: 59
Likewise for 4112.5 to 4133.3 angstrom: 107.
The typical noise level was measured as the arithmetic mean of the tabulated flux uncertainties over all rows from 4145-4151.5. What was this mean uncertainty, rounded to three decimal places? 0.787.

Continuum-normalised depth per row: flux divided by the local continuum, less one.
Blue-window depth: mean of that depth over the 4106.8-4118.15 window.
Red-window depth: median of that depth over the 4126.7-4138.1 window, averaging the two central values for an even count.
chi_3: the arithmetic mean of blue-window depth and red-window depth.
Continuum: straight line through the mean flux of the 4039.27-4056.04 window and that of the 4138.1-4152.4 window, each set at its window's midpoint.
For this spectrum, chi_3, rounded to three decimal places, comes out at 0.043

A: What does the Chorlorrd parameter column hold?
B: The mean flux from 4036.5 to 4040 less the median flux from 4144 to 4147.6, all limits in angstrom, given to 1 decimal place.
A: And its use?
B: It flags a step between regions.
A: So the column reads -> 0.9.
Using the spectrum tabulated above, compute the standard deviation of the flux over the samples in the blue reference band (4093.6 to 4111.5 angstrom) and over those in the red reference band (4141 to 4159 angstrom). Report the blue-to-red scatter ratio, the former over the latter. 1.31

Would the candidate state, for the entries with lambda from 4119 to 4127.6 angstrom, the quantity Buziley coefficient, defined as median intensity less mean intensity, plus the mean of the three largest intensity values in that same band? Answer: 12.7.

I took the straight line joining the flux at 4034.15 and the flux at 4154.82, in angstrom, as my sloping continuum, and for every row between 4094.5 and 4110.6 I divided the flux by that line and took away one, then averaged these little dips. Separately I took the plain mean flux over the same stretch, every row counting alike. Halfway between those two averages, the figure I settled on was 5.47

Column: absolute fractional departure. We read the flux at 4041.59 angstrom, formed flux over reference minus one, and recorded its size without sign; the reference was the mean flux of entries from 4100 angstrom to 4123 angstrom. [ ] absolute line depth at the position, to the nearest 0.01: 0.08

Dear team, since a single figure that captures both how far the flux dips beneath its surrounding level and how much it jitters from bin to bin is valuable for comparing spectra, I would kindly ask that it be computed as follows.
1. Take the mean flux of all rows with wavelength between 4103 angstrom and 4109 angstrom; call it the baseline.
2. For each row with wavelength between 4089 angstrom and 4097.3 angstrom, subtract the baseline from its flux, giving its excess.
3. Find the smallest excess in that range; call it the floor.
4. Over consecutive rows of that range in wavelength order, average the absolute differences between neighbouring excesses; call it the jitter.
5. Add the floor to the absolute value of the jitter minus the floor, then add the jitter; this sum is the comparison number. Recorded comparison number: 1.1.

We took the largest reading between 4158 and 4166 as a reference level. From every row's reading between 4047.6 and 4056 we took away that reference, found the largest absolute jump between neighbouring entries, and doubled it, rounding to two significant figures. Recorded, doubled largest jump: 3.6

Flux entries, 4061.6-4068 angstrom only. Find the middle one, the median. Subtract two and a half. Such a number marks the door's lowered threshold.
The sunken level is 7.4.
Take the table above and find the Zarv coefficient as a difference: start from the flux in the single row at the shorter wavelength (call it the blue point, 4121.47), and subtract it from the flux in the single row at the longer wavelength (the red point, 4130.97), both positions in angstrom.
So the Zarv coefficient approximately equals -1.9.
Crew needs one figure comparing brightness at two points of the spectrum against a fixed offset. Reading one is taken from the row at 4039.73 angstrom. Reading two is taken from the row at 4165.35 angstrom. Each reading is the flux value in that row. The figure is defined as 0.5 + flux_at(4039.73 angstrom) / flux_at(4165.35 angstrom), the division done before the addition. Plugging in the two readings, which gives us 1.40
